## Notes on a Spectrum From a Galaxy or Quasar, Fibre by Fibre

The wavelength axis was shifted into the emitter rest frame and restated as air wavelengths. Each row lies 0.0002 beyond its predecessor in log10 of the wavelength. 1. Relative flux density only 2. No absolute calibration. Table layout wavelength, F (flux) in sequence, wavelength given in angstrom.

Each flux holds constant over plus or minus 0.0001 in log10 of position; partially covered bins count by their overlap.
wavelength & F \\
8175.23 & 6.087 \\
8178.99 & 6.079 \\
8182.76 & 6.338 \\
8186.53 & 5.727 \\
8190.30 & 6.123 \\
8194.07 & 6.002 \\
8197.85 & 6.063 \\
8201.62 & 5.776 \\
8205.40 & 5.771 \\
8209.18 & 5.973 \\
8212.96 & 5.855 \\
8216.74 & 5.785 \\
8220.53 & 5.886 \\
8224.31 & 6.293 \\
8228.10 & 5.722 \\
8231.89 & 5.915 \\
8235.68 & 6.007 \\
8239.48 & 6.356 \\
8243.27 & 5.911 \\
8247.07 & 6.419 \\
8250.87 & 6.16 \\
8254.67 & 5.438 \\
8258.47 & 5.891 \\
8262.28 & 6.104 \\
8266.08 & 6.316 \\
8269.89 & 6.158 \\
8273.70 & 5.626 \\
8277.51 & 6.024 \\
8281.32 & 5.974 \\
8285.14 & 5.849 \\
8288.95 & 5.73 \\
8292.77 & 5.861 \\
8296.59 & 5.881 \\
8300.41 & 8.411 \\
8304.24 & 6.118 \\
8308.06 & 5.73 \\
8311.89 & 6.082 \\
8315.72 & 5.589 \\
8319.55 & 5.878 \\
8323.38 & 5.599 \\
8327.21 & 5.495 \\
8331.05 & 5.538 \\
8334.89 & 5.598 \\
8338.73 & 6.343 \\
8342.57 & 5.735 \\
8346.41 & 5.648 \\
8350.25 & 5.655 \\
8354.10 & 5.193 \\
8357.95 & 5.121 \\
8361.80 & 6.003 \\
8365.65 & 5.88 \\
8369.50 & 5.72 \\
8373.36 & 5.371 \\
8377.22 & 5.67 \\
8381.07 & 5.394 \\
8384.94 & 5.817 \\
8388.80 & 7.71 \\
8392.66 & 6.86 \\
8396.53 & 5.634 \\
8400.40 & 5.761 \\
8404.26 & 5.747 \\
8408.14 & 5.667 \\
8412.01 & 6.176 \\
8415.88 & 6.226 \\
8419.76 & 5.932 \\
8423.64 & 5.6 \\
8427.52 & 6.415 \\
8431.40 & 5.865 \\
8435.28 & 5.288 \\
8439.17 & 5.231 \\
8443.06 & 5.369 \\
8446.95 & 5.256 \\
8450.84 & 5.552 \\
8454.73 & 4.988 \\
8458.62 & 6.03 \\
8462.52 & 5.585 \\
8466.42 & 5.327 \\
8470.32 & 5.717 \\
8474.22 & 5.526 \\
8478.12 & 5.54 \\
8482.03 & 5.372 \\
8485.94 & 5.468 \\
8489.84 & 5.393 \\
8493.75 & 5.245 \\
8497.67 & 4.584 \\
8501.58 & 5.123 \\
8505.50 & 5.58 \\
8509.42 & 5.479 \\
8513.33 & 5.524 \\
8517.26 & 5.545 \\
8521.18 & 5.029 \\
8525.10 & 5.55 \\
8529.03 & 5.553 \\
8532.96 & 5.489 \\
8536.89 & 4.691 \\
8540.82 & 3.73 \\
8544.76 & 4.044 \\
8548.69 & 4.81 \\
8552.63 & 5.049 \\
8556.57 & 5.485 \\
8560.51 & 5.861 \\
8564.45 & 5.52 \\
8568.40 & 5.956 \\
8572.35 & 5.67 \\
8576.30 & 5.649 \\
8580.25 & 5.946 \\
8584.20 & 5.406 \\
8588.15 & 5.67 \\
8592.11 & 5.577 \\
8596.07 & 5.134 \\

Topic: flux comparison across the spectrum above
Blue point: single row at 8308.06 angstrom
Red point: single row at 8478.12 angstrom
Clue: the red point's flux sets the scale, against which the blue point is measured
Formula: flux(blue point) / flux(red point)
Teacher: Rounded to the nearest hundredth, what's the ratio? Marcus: 1.03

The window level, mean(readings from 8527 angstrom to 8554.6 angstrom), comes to 4.8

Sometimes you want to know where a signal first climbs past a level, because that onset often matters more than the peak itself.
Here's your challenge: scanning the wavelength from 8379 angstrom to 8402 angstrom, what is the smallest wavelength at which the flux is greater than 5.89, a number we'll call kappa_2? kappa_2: 8388.80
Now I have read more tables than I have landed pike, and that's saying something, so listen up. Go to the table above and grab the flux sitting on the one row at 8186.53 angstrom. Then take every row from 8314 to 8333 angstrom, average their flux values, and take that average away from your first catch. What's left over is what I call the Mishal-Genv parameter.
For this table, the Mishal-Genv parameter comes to 0.11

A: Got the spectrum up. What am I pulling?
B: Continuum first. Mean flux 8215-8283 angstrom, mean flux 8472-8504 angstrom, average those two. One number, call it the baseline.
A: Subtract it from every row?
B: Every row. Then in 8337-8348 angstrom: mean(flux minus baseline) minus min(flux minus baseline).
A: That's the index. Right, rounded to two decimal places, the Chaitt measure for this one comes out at 0.26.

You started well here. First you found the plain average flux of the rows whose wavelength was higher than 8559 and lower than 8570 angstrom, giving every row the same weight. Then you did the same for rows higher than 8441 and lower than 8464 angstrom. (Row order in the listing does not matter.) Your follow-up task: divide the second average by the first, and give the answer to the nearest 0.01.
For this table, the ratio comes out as 0.95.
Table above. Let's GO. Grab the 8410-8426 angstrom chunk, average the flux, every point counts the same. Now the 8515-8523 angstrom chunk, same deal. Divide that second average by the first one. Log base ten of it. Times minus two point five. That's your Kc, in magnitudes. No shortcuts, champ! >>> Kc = 0.13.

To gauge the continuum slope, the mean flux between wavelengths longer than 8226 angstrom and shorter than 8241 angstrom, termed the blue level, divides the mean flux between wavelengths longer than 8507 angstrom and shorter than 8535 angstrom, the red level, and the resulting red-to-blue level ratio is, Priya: 0.91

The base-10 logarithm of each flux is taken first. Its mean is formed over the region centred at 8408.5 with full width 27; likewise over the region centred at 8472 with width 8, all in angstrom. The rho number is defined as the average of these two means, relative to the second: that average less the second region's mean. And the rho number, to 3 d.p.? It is 0.010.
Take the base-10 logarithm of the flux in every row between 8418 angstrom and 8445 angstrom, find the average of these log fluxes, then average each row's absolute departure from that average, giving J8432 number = 0.026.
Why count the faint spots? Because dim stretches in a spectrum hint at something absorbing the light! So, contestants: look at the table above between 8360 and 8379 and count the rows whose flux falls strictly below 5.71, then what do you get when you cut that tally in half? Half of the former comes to 1.0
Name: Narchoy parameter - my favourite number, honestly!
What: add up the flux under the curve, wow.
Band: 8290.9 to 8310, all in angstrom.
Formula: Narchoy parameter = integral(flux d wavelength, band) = 122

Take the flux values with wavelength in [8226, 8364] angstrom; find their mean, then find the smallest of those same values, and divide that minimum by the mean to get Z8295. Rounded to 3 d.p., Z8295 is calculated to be 0.865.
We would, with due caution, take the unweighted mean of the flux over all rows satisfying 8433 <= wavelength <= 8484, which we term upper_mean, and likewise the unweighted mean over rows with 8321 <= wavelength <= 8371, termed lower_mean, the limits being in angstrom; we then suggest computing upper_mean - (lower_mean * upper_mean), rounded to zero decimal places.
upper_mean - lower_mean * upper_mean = -25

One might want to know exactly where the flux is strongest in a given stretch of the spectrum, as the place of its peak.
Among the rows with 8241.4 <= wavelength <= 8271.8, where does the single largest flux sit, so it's 8247.07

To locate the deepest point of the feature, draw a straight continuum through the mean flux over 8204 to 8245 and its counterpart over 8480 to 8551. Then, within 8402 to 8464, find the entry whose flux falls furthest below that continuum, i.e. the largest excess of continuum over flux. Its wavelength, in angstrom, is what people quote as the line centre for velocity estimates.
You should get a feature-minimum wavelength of 8454.73 angstrom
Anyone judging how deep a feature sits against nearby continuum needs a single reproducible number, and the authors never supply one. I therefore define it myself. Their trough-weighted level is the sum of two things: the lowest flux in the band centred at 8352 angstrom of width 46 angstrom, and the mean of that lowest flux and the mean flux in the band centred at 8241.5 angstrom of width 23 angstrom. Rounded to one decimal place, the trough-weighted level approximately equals 10.7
